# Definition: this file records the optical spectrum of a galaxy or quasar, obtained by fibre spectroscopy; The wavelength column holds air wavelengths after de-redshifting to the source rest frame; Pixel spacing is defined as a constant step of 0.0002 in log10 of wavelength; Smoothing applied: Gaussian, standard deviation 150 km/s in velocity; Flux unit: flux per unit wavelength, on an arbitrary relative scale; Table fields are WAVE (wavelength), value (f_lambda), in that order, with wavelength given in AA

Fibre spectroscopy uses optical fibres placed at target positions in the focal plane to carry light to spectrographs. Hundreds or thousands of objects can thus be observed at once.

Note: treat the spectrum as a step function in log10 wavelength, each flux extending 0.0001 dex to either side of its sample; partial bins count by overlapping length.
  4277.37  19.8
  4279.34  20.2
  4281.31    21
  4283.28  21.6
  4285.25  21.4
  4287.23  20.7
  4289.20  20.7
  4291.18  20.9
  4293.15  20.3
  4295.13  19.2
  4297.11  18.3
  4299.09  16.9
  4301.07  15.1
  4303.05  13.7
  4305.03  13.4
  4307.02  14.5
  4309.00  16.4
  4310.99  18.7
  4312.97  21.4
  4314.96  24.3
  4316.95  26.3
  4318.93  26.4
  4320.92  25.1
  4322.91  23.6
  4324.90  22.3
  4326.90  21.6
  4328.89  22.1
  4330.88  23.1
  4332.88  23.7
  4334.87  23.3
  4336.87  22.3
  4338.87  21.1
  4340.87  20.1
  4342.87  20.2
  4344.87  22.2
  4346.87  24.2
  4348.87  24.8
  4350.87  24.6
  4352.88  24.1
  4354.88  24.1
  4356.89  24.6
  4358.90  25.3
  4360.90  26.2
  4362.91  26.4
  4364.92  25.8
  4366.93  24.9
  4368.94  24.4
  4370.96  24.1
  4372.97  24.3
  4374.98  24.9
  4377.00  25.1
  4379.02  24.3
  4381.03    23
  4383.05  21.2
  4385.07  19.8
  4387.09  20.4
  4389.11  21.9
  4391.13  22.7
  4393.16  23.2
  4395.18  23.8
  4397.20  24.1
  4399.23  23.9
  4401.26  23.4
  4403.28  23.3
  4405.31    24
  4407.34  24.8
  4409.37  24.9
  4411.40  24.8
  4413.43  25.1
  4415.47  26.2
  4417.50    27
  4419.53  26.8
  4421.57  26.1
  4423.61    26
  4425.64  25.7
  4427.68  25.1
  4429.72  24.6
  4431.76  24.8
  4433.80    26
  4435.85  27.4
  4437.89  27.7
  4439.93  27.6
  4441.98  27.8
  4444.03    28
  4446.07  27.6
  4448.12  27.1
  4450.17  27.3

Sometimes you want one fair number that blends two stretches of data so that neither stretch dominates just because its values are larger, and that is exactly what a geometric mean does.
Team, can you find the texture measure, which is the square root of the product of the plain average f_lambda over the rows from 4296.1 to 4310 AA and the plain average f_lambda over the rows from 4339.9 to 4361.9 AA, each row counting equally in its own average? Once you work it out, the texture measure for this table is 19.1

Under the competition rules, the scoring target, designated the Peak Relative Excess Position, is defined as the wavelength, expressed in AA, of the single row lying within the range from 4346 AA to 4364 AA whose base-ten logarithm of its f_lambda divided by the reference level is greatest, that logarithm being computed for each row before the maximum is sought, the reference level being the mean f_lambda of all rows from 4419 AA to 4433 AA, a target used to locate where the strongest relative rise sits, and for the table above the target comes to 4362.91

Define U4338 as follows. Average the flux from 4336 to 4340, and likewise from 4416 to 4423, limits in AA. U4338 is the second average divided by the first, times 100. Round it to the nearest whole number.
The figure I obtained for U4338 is 123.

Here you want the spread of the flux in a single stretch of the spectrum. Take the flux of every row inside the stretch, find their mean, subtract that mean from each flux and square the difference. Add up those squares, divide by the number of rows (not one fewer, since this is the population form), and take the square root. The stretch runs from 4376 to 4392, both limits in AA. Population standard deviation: 1.7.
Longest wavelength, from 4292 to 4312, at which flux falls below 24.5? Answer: 4310.99 AA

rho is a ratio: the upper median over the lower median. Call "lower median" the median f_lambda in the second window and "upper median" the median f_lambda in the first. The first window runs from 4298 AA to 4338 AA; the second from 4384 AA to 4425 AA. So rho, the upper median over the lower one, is 0.92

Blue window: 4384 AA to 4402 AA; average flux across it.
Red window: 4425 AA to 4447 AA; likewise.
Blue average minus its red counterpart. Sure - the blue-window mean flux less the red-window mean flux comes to -4.0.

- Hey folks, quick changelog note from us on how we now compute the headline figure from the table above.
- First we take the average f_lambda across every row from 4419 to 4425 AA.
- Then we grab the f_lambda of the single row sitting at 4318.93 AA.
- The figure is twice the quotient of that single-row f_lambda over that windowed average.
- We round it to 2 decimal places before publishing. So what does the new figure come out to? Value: 2.01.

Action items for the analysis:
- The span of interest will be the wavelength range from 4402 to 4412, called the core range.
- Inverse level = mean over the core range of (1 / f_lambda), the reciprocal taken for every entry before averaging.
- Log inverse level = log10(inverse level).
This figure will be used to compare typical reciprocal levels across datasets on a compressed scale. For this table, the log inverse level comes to -1.39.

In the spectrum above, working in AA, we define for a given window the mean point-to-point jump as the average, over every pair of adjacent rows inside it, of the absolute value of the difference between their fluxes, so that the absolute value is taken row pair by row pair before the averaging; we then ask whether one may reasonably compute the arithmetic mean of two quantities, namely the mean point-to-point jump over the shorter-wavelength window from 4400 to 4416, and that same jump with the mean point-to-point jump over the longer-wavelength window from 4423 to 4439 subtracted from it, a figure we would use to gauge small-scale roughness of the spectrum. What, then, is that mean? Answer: 0.1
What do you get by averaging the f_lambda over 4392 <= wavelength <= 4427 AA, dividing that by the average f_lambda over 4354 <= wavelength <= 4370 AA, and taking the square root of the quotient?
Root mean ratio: 0.99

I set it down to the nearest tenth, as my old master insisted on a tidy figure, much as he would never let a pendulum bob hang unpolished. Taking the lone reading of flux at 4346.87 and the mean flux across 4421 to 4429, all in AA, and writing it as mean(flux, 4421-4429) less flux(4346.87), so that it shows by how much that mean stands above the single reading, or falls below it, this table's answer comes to 1.5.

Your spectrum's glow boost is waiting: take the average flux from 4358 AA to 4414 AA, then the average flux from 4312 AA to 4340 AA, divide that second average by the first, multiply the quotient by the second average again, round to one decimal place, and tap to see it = 22.7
